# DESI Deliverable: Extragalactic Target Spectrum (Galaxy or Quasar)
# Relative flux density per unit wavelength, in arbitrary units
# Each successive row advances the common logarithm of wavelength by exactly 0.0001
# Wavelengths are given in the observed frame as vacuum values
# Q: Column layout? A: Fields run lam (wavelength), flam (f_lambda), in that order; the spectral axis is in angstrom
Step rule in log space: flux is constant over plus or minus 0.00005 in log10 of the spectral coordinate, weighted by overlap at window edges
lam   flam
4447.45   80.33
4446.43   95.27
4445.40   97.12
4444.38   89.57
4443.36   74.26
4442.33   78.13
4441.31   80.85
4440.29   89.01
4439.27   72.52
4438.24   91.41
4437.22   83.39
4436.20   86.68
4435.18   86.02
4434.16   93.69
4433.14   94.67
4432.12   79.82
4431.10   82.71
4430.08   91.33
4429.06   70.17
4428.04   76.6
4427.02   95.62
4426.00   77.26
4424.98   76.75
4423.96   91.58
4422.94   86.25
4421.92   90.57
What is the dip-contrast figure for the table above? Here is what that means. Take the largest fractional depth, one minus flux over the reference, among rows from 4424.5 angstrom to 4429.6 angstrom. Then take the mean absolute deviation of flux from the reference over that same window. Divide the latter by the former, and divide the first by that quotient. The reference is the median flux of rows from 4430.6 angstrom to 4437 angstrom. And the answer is 0.0033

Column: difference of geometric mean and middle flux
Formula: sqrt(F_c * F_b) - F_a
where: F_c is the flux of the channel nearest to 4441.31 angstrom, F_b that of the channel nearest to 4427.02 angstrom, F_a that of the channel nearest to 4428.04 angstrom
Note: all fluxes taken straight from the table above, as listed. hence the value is 11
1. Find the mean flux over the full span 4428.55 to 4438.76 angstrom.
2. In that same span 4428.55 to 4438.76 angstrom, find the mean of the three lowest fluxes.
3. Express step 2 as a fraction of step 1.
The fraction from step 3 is 0.902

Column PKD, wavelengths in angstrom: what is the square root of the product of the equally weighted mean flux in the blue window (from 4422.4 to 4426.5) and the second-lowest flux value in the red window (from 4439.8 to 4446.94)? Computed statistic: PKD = 80.5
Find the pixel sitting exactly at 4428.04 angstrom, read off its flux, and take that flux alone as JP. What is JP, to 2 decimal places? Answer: 76.60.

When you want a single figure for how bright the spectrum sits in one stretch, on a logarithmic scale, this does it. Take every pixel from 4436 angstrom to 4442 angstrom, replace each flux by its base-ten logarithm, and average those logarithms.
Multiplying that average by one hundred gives 192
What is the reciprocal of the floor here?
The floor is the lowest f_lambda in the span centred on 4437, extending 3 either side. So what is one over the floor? 0.0138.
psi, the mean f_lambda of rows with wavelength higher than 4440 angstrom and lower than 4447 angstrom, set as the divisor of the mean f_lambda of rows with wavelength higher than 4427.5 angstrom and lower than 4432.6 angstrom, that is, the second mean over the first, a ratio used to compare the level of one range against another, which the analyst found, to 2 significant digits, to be 0.93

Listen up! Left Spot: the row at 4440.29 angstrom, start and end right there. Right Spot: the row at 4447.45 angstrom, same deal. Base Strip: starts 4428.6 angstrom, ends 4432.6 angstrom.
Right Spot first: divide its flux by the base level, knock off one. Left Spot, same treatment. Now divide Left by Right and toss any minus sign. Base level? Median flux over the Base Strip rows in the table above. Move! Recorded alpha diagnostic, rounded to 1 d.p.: 8.3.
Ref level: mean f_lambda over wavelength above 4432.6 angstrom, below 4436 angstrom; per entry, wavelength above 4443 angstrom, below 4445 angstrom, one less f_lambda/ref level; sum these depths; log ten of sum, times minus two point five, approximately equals 1.7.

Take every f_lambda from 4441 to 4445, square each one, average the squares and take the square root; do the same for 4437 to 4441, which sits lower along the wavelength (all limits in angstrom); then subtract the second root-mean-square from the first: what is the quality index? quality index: -3.5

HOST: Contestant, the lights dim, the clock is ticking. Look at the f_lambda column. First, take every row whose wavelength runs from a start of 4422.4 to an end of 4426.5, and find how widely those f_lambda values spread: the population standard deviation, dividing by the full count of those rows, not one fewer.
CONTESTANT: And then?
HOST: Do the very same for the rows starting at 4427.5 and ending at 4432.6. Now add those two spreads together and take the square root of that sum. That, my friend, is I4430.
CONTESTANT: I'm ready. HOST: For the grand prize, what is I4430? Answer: 3.64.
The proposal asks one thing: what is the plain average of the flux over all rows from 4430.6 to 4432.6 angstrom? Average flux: 81.3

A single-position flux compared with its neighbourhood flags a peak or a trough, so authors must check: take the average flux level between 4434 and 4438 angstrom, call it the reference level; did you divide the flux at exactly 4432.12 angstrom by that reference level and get 0.91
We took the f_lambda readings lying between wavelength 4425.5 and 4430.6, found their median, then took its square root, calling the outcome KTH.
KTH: 8.79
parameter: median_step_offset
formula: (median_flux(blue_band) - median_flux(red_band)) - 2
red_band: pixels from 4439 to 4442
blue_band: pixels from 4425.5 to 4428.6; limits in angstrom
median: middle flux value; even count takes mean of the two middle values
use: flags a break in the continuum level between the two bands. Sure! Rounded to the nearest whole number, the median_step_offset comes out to -6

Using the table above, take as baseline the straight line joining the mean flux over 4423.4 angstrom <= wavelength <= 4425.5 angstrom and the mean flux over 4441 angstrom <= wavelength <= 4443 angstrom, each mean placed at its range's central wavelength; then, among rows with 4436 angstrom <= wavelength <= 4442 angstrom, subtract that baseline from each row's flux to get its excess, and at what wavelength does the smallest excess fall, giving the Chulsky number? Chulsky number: 4439.27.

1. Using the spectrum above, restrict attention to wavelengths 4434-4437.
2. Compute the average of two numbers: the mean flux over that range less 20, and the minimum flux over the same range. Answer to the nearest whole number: 77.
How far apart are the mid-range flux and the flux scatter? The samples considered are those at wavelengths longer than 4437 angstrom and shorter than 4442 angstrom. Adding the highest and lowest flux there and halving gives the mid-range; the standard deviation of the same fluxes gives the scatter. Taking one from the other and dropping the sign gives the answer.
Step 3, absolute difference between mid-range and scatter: 75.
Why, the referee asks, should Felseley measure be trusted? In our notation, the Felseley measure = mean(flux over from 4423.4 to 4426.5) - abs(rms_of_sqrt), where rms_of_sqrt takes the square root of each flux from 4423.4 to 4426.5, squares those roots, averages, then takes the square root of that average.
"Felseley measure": 72.8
